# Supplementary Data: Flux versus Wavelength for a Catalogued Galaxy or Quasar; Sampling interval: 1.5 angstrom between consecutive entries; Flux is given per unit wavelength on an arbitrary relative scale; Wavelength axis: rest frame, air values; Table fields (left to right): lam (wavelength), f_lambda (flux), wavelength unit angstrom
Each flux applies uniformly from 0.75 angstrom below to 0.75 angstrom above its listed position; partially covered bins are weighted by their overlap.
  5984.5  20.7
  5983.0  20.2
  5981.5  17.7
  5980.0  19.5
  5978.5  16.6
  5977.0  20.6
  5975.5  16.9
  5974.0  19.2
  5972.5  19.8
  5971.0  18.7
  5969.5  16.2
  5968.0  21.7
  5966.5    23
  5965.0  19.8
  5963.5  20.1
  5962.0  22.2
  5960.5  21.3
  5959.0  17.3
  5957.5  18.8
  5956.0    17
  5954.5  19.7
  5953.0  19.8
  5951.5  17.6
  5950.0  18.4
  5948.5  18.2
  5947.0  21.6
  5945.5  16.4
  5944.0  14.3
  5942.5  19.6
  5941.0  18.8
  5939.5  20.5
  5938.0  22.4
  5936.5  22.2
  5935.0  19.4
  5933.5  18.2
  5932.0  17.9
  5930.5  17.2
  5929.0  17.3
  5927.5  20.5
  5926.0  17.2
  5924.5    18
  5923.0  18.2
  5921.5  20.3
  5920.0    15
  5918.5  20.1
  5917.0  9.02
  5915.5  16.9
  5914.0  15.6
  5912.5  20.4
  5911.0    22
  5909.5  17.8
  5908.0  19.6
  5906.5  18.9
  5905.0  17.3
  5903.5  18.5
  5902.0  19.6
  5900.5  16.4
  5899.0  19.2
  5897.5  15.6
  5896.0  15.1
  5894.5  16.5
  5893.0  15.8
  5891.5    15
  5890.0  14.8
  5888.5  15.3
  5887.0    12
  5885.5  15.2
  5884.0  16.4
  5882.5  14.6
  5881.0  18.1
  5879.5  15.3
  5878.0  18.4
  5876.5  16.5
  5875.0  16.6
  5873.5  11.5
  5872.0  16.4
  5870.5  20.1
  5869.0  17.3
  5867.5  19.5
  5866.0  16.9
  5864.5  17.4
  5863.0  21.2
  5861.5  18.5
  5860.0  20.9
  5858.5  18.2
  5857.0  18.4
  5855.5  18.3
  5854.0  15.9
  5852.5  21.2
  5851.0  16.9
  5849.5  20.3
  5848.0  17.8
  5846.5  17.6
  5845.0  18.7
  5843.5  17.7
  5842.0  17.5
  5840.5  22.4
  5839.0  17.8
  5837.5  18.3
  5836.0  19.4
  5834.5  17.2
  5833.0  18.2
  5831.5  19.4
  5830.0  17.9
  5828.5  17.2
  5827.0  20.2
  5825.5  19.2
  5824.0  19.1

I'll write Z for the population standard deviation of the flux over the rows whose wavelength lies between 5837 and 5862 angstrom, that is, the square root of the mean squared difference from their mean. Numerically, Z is 1.61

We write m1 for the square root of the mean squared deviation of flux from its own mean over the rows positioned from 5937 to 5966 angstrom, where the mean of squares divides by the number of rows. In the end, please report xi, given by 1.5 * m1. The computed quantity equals 3.04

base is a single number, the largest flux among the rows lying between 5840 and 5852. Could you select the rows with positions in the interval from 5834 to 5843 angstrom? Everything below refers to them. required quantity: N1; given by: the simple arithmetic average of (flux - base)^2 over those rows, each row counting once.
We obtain 16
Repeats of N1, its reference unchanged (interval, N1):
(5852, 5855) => 22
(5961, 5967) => 3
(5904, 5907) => 19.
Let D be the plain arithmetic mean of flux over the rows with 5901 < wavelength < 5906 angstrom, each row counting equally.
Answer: 18.5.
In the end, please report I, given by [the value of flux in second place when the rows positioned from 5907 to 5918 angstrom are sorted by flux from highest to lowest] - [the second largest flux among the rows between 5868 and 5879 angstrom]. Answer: 2.0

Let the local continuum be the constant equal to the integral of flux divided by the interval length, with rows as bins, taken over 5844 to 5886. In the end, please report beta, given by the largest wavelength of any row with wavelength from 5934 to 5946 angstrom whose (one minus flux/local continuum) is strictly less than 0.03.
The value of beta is 5942.5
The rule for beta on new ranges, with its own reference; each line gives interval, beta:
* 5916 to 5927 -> 5926.0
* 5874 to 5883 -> 5881.0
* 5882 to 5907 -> 5906.5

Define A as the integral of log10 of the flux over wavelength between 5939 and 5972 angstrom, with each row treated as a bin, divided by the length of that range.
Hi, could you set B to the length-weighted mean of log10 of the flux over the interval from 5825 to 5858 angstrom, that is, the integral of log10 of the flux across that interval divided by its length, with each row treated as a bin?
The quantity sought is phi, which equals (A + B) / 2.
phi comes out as 1.27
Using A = 1.28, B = 1.27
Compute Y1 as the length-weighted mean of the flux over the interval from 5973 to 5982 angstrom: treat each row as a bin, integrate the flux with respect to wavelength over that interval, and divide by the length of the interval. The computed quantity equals 18.5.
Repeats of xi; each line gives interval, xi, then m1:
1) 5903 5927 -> 4.31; 2.9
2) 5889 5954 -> 3.75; 2.5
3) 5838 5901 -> 3.38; 2.3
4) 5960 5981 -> 2.99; 2.0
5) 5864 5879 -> 3.32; 2.2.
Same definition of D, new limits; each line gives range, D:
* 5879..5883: 16.0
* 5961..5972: 20.2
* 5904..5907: 18.1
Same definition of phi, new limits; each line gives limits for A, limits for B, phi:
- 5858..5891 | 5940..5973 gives 1.25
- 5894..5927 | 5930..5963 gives 1.26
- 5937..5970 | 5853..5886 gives 1.26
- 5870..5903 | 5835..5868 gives 1.24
